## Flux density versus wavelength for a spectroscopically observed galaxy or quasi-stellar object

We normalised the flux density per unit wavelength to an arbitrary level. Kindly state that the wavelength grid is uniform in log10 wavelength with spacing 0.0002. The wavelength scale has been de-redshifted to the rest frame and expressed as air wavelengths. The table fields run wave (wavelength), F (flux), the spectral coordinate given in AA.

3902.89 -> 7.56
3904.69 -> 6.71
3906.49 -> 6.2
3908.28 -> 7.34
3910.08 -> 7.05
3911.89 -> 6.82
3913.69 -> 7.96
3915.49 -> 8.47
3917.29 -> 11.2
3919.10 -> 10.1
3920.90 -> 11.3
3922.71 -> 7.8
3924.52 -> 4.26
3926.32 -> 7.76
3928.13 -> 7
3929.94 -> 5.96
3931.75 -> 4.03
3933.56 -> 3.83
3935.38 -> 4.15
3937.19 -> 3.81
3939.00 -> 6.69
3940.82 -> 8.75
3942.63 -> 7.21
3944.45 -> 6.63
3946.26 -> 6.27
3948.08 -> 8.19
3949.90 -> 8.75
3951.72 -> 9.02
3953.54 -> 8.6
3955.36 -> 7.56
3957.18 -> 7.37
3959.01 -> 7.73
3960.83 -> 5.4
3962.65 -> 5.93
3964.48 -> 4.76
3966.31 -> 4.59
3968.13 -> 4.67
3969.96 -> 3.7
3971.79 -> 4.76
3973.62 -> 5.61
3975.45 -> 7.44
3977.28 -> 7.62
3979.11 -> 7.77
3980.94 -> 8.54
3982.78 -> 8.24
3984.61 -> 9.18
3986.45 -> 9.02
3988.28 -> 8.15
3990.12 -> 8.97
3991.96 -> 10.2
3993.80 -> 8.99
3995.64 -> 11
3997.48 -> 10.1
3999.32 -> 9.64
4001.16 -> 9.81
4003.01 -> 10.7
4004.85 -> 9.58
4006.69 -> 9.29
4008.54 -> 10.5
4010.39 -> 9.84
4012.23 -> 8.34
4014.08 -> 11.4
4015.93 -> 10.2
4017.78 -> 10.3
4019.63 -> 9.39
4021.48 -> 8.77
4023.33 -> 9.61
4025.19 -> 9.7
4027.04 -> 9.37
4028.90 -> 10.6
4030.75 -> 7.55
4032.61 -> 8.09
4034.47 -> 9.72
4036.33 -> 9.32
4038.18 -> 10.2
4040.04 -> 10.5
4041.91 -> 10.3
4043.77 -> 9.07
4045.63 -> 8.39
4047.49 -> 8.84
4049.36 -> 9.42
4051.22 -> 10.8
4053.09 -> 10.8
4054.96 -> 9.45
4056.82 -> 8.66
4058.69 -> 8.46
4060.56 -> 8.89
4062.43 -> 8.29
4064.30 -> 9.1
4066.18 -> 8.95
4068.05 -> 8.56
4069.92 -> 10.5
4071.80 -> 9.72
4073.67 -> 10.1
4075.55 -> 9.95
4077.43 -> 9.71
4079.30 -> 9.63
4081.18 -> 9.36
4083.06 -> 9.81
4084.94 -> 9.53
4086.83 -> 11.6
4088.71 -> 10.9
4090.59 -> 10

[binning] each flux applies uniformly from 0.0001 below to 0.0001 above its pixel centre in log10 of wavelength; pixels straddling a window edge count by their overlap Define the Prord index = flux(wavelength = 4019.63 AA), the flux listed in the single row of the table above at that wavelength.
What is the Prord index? 9.39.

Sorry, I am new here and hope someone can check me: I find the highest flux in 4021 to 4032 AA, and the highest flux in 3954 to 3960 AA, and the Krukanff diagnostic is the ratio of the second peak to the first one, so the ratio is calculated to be 0.73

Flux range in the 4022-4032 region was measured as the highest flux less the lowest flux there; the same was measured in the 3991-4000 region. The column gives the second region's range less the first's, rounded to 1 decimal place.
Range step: -1.0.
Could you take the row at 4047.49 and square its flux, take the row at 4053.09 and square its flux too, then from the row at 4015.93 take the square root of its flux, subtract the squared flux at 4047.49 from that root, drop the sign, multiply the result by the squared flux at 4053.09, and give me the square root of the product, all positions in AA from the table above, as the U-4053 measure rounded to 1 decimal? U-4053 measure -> 93.5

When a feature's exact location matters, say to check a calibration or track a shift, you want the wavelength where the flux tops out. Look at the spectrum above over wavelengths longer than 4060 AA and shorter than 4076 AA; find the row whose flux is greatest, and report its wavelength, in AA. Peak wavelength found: 4069.92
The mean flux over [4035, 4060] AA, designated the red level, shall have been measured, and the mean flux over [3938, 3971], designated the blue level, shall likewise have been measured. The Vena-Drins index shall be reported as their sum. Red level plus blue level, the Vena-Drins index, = 16.3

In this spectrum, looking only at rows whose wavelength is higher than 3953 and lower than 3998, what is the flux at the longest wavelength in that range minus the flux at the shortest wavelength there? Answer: 1.5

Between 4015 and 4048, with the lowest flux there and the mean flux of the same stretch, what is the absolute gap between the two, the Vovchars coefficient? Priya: 1.9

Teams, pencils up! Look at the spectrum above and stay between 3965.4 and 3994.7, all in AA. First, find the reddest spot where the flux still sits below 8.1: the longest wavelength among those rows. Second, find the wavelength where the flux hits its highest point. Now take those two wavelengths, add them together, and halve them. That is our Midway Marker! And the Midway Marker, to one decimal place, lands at 3985.5 AA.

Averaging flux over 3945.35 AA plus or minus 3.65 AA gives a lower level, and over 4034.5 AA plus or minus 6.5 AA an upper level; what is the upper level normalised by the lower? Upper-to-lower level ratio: 1.33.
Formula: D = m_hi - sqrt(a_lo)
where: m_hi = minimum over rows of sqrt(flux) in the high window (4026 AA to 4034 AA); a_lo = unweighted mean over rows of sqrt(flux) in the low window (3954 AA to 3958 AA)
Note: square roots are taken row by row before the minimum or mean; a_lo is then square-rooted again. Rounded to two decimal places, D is 1.09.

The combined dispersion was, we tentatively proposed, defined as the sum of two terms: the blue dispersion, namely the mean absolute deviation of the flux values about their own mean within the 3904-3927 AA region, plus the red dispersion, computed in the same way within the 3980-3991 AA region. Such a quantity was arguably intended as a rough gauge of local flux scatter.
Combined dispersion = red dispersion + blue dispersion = 1.82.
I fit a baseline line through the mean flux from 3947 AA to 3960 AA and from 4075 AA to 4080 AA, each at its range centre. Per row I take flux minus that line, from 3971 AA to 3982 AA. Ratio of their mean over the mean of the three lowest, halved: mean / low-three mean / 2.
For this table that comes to 0.3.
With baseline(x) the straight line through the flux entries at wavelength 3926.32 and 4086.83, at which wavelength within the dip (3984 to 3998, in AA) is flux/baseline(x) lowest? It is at 3988.28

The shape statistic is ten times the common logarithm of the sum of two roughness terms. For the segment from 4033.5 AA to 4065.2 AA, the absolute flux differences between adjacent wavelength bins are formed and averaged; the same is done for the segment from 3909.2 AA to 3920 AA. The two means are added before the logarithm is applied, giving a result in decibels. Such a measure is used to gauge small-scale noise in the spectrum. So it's 2.5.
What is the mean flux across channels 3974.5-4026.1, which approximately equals 9.4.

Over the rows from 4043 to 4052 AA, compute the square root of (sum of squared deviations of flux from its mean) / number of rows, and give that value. 0.82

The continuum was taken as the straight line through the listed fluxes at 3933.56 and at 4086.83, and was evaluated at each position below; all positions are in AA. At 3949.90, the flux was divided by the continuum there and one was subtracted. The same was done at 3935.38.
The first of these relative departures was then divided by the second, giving 15.1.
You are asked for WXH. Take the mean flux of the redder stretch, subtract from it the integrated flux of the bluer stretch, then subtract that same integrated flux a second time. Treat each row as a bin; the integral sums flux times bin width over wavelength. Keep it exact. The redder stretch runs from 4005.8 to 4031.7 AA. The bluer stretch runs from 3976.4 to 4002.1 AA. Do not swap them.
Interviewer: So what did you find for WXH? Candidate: -458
